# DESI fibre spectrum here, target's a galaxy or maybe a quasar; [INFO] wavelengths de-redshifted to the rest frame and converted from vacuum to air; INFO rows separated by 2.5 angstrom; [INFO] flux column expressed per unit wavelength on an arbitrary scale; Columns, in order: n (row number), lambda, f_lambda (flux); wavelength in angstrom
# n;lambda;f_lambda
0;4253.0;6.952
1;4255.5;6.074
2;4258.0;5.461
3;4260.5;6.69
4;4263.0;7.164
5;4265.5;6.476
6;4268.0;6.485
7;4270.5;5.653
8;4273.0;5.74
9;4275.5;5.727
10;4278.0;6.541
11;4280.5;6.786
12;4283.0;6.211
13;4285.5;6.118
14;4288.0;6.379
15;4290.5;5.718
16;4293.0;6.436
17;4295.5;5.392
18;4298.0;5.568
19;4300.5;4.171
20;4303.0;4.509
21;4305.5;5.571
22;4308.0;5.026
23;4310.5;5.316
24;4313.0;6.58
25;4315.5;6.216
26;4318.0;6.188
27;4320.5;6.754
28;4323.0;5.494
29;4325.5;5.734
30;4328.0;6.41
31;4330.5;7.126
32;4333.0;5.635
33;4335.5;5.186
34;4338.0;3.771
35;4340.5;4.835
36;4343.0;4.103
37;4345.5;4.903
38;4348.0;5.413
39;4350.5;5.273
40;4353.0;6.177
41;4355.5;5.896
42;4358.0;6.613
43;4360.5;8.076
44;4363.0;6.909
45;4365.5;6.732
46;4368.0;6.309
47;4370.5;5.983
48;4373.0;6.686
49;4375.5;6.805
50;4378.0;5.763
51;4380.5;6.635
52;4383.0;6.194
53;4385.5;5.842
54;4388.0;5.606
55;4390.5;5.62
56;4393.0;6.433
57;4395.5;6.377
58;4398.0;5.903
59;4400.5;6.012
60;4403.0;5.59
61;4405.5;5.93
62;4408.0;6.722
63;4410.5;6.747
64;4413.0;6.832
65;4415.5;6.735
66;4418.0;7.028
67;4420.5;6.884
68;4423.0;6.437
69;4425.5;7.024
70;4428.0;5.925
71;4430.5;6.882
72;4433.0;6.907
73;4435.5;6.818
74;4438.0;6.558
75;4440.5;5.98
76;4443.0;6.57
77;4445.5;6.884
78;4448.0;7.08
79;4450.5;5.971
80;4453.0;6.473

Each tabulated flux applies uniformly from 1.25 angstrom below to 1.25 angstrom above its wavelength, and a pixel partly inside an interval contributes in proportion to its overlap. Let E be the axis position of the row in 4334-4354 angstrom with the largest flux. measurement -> 4353.0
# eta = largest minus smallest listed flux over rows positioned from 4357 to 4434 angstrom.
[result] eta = 2.5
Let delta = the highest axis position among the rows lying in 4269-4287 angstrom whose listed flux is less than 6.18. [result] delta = 4285.5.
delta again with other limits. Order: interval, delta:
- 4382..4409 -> 4405.5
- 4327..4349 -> 4348.0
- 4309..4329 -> 4325.5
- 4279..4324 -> 4323.0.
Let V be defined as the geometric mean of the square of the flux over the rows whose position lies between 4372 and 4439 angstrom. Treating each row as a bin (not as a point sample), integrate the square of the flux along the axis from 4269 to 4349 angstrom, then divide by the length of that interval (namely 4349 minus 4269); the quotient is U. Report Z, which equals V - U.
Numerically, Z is 8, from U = 33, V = 41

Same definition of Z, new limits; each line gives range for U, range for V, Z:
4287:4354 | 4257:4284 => 8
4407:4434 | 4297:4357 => -16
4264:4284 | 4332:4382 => -5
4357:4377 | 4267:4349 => -14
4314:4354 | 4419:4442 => 12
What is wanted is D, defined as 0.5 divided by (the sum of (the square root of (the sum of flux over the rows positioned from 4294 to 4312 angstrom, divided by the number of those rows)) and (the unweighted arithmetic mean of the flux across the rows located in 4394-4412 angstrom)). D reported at 0.059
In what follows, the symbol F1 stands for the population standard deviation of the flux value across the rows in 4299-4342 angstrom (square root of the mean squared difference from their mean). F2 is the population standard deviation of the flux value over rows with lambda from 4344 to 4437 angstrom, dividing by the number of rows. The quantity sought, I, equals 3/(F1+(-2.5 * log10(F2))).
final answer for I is 2.1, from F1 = 0.9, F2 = 0.6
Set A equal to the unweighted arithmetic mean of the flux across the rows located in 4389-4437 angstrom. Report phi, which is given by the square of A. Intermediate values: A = 6.5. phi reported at 42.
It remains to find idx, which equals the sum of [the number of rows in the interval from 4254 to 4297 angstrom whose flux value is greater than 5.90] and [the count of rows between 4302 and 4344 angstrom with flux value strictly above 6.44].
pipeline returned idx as 14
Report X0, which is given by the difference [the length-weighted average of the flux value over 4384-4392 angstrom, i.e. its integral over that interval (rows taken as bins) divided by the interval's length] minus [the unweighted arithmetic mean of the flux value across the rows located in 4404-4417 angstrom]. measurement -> -0.9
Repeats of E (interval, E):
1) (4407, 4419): 4418.0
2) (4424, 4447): 4425.5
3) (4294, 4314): 4313.0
